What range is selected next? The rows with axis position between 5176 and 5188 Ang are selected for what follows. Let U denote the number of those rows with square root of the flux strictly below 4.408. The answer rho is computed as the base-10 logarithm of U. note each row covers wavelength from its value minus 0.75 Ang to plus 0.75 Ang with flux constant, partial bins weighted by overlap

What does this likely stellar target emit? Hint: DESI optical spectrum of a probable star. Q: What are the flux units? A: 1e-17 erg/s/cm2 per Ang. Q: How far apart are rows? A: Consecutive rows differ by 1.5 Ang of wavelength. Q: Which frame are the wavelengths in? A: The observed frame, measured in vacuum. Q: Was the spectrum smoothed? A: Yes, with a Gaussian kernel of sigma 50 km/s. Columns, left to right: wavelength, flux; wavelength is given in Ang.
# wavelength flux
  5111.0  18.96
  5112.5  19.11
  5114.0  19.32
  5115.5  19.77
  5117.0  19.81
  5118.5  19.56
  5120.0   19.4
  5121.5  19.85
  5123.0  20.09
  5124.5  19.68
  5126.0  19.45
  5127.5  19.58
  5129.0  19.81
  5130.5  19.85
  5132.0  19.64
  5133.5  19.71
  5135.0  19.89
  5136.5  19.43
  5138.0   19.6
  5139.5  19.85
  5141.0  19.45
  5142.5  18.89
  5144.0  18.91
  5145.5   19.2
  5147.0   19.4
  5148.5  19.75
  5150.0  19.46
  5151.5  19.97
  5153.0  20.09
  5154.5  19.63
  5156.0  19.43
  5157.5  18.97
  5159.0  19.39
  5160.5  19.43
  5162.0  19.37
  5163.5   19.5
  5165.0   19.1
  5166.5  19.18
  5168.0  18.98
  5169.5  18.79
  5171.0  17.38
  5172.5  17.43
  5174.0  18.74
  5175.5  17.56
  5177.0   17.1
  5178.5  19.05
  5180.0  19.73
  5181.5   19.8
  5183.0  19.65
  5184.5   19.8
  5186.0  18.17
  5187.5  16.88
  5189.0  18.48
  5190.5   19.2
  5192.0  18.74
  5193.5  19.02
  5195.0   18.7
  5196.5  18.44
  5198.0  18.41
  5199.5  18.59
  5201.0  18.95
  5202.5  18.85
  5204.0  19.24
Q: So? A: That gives 0.6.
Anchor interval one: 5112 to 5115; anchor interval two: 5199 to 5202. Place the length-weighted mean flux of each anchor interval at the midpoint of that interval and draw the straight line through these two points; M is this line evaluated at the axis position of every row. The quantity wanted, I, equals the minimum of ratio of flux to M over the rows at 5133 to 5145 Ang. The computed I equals 0.99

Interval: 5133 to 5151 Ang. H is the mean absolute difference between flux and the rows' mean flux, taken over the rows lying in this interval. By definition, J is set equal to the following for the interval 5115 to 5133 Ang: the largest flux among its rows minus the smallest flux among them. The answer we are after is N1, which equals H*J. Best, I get 0.2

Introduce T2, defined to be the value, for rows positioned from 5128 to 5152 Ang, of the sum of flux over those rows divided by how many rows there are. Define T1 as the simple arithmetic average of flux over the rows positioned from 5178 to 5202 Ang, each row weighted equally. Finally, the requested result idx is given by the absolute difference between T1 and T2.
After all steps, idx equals 0.70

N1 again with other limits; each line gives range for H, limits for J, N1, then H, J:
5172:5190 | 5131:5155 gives 1.1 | 0.93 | 1.20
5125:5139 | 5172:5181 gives 0.4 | 0.14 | 2.63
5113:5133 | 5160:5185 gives 0.5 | 0.17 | 2.70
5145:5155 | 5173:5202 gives 0.7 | 0.25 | 2.92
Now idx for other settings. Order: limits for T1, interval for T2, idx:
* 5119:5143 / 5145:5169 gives 0.21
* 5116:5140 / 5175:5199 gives 1.03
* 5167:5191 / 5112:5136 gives 1.11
